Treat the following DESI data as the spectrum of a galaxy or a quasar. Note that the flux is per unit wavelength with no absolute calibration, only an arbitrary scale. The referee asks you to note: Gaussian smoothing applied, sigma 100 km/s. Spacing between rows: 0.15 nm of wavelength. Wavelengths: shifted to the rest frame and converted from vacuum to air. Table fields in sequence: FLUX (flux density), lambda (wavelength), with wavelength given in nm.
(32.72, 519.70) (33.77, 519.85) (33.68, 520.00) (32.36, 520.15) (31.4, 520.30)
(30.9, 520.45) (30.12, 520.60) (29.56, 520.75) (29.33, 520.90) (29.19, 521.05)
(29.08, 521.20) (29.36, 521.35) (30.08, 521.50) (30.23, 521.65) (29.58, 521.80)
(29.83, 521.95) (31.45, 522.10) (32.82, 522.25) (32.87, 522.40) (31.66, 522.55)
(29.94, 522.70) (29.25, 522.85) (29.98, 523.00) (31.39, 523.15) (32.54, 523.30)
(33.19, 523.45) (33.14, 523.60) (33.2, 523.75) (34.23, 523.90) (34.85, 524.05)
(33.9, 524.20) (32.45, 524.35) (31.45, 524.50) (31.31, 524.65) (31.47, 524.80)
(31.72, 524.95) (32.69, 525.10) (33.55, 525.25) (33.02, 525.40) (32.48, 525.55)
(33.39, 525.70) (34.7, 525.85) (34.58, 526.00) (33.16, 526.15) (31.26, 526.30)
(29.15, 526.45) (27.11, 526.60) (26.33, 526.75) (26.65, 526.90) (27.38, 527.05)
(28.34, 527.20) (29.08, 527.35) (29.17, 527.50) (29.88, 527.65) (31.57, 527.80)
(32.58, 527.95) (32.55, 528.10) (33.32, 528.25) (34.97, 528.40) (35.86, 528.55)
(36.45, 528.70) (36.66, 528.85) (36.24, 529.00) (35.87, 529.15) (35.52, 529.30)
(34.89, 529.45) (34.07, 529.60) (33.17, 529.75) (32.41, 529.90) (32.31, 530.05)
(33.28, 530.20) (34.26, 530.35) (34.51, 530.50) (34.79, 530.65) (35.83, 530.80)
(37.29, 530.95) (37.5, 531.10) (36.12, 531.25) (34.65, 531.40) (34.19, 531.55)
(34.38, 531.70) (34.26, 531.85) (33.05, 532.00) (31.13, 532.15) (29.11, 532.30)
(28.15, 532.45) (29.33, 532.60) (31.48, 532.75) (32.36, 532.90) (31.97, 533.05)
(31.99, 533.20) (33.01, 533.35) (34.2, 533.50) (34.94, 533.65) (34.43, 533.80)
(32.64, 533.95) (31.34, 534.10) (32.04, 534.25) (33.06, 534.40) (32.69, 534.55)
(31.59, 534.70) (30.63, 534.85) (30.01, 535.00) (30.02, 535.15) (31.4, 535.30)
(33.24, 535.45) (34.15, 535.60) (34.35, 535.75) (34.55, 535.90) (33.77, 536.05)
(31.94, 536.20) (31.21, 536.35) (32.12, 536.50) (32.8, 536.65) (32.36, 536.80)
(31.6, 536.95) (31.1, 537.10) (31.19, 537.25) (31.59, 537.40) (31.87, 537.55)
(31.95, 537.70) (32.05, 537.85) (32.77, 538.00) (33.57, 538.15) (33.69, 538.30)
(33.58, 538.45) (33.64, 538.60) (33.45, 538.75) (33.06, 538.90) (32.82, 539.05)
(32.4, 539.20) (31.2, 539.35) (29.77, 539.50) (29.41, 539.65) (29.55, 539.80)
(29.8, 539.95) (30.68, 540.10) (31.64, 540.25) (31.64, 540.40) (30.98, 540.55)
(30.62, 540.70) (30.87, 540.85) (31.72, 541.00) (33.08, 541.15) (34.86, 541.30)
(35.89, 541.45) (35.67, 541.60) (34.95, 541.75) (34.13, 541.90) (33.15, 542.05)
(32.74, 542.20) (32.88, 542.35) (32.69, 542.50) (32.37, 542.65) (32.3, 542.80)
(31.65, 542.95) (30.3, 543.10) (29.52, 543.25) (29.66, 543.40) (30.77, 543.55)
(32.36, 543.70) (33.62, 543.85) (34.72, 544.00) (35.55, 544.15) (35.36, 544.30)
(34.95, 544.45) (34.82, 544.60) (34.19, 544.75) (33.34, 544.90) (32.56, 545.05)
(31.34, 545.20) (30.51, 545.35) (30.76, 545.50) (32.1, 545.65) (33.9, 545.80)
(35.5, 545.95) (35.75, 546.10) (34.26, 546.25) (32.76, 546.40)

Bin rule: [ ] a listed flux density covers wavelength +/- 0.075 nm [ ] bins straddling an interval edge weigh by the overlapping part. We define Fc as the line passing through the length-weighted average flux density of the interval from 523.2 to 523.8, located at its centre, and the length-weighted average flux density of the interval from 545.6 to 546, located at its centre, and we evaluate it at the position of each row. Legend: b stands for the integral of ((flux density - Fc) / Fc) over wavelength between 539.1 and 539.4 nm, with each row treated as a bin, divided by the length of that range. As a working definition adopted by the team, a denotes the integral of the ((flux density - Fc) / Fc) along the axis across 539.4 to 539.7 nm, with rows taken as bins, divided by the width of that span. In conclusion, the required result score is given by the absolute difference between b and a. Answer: 0.07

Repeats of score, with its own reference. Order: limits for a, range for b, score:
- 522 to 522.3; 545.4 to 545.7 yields 0.04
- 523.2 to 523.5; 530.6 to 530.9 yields 0.08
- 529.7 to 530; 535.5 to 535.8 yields 0.04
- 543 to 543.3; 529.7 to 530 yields 0.09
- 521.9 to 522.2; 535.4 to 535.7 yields 0.07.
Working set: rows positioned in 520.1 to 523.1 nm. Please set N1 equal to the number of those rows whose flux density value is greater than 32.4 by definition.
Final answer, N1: 2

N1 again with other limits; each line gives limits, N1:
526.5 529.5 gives 11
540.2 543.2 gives 10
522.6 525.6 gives 12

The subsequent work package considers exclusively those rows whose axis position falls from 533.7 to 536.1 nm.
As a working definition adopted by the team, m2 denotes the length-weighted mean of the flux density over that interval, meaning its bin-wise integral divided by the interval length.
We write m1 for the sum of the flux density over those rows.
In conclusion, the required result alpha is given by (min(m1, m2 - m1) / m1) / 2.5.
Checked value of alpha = -0.375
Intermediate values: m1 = 520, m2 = 32.5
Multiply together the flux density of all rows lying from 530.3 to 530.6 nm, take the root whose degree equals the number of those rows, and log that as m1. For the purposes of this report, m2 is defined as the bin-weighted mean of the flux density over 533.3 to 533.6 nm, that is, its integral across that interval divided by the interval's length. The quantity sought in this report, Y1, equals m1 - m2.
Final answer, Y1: 0.6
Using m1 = 34.4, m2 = 33.8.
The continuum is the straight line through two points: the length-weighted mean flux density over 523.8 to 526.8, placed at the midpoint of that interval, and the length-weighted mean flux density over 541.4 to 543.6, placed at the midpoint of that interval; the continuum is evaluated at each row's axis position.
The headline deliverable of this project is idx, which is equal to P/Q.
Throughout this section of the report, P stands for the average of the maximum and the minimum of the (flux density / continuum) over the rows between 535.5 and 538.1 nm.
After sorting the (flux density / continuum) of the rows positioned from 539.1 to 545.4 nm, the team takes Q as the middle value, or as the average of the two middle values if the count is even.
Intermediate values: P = 1.01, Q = 0.99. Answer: 1.019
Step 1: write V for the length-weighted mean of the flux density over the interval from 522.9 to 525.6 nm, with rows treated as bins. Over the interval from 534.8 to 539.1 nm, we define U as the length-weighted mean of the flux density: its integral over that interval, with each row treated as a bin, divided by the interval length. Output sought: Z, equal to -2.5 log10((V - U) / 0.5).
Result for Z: 1.6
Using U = 32.4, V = 32.6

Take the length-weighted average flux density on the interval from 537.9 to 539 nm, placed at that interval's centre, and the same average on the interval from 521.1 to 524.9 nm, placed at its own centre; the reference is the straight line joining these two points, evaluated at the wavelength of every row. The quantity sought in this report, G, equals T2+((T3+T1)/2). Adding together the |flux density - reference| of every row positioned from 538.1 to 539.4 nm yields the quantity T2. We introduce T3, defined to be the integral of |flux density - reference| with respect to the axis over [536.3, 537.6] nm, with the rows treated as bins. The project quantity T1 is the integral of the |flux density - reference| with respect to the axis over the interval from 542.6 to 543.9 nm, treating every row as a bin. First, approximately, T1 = 3.35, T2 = 5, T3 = 1.8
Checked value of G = 8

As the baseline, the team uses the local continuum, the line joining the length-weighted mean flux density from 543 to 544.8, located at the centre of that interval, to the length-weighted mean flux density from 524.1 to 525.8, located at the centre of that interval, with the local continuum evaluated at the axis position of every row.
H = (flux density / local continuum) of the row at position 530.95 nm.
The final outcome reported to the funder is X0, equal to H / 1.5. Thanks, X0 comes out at 0.76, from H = 1.14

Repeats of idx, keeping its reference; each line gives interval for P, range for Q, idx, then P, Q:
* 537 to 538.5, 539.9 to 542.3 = 1.008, 1.00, 0.99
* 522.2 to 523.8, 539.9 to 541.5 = 0.998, 0.97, 0.97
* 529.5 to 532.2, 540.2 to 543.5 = 1.069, 1.06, 0.99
